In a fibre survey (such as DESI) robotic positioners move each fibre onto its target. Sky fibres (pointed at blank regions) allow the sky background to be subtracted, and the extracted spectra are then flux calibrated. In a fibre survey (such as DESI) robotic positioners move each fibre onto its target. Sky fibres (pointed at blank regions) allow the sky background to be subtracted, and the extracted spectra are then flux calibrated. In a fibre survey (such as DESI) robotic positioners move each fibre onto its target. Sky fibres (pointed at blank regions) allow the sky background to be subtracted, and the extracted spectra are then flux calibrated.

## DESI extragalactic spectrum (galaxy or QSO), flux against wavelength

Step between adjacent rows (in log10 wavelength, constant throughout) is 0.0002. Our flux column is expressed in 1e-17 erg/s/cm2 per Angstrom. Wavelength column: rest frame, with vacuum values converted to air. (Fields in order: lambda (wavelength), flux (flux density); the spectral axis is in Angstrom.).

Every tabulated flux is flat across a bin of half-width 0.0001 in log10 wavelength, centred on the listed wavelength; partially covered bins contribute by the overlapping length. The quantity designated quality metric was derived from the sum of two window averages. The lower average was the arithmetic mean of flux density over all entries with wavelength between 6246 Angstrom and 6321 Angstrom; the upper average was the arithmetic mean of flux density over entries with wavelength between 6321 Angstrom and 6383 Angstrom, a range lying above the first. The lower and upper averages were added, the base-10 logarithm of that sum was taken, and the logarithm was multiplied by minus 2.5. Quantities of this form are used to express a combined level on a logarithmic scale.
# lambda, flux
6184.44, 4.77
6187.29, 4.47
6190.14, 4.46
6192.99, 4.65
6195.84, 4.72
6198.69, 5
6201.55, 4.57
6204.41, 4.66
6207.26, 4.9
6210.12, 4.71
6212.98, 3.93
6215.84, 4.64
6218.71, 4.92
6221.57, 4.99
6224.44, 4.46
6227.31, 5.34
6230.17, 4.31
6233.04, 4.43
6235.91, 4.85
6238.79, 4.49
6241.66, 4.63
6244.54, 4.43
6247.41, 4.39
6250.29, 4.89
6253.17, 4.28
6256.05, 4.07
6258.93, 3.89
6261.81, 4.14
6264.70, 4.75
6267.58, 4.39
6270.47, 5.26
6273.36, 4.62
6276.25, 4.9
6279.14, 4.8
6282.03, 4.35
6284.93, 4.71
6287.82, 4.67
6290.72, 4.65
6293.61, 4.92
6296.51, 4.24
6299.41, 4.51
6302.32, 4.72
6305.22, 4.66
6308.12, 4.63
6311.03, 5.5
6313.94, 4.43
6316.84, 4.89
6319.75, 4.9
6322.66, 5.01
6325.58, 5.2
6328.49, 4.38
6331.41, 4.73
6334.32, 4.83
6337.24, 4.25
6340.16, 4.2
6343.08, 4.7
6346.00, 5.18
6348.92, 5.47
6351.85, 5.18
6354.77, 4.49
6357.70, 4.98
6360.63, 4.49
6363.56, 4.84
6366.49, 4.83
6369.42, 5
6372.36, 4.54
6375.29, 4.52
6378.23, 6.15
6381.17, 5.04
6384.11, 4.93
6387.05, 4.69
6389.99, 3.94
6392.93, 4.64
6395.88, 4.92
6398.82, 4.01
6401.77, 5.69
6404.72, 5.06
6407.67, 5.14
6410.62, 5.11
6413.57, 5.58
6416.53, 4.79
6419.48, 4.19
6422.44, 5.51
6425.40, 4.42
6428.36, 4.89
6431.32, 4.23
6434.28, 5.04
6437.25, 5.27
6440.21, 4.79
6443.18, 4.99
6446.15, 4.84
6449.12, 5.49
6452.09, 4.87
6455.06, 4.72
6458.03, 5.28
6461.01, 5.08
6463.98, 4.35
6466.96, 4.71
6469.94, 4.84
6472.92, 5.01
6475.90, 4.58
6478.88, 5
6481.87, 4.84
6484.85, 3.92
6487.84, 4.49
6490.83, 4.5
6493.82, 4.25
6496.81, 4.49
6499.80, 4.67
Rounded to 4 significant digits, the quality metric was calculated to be -2.442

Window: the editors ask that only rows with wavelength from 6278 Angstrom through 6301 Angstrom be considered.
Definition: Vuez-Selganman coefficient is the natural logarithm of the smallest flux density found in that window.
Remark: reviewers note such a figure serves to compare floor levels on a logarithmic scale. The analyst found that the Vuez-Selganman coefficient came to 1.44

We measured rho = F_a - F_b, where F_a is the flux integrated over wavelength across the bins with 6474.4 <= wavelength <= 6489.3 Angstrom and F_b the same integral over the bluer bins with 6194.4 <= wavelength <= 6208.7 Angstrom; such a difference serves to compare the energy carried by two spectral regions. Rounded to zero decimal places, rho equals 0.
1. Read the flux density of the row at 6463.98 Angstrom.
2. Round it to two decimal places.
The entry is 4.35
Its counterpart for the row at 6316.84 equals 4.89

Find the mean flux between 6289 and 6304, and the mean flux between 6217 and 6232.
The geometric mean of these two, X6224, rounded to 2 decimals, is 4.70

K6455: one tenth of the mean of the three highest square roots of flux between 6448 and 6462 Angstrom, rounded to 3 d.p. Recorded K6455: 0.230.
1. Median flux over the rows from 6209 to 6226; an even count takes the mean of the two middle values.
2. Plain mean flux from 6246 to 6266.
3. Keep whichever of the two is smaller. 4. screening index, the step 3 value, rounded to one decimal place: 4.3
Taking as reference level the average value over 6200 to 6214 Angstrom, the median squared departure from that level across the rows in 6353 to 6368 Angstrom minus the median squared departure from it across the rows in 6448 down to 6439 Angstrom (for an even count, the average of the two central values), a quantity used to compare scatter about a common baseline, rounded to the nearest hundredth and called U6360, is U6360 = -0.01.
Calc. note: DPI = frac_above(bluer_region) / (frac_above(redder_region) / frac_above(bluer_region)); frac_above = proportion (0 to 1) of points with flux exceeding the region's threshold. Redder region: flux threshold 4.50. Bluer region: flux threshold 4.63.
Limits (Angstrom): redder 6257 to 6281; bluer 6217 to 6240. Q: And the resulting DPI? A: 0.40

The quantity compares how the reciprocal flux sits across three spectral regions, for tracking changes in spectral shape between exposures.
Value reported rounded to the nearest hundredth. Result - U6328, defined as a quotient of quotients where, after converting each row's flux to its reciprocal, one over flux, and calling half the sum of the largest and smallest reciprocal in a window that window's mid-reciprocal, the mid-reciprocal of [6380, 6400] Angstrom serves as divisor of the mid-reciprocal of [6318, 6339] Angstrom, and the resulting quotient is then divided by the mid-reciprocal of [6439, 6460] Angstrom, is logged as 4.80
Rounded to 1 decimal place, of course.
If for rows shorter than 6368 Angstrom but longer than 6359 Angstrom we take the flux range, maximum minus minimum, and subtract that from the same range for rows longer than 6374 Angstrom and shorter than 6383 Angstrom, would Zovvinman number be 1.3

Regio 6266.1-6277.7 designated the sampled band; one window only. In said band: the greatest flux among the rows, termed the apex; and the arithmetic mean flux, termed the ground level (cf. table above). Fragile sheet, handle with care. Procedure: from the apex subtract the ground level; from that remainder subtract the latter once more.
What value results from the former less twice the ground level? -4.33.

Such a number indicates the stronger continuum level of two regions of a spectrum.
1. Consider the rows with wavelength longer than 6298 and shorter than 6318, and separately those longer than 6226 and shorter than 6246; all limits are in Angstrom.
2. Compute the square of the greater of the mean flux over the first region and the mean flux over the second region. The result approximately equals 22.7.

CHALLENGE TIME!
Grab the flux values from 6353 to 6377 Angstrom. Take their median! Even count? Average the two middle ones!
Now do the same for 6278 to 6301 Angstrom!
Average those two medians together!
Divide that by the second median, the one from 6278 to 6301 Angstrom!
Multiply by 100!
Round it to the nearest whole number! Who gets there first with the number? 100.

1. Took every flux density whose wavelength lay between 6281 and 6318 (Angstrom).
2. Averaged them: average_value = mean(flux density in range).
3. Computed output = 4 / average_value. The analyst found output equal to 0.854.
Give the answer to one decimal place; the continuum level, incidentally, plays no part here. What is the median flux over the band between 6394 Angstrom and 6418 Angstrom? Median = 5.1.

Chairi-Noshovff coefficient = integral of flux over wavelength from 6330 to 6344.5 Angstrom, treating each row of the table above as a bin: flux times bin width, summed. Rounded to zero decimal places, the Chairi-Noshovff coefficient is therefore 66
